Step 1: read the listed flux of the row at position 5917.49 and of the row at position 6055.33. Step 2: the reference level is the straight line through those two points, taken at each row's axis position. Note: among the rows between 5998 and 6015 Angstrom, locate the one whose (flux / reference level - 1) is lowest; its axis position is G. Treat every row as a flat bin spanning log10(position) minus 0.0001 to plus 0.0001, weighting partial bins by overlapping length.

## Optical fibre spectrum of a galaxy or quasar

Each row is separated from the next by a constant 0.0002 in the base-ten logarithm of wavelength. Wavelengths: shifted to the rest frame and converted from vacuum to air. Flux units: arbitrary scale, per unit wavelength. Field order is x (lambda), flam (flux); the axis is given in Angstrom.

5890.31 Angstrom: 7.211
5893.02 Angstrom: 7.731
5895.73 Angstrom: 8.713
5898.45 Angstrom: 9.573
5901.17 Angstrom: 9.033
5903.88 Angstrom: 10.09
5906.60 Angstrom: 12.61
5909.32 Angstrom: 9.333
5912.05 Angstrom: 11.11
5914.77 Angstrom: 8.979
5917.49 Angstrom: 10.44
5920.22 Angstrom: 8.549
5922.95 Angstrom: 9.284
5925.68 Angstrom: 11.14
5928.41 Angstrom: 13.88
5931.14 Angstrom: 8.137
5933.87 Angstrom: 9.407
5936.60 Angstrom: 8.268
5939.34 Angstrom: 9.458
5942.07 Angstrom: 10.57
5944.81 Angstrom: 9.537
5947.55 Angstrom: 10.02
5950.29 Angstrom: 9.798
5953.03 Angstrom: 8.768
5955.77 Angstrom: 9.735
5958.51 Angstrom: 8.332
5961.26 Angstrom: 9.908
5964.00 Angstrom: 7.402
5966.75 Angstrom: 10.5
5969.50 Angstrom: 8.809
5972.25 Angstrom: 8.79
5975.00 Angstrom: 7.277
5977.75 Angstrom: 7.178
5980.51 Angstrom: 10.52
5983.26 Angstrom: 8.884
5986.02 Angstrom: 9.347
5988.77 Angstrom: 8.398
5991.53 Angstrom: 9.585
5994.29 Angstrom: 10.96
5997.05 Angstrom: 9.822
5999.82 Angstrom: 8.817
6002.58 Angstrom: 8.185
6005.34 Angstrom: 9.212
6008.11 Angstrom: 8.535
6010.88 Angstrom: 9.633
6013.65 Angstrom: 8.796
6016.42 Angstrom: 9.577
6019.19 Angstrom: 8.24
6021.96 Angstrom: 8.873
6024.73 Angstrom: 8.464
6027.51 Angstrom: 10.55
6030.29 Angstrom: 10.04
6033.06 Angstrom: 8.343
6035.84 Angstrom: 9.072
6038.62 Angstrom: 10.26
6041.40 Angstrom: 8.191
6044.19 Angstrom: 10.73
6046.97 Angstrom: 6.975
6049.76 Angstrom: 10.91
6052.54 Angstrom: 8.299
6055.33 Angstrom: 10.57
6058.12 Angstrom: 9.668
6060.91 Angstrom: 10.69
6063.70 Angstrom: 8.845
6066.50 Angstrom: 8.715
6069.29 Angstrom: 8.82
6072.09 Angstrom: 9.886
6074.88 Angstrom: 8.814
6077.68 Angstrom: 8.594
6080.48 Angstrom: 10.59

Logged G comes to 6002.58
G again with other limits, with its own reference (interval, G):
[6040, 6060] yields 6046.97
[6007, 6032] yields 6019.19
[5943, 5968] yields 5964.00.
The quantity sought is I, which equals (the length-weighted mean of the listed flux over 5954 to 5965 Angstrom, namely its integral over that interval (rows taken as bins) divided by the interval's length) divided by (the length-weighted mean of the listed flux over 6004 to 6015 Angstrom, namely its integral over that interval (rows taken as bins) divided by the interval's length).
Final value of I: 0.98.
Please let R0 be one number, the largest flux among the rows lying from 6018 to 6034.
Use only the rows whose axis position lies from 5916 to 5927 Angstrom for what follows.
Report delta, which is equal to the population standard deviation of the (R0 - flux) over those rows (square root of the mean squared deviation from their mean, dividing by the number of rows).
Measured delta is 1.0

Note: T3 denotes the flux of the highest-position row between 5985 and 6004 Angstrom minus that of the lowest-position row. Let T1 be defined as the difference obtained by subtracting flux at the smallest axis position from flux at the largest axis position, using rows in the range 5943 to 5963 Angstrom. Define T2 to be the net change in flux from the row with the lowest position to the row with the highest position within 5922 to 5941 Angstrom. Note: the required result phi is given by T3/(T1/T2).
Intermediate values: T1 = 0.4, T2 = 0.2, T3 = -1.2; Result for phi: -0.5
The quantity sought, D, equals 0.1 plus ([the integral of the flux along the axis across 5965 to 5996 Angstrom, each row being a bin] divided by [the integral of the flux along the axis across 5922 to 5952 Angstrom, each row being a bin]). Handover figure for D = 1.05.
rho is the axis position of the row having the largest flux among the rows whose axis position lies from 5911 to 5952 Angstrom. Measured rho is 5928.41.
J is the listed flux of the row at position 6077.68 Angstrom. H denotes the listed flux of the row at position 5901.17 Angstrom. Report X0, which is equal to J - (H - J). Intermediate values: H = 9.033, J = 8.594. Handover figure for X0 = 8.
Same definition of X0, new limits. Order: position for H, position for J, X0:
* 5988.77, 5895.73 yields 9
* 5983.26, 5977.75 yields 5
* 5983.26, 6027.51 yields 12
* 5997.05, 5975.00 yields 5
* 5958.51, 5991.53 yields 11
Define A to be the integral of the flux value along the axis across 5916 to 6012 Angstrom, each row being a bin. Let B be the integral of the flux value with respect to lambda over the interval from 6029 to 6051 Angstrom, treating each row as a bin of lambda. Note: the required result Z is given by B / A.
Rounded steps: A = 897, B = 205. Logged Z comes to 0.2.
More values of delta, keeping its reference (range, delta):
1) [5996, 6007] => 0.6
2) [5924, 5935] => 2.2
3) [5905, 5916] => 1.5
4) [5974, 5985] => 1.4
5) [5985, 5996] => 0.9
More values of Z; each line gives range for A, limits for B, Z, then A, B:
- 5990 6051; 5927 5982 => 0.9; 565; 512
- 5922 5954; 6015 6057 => 1.2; 316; 390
